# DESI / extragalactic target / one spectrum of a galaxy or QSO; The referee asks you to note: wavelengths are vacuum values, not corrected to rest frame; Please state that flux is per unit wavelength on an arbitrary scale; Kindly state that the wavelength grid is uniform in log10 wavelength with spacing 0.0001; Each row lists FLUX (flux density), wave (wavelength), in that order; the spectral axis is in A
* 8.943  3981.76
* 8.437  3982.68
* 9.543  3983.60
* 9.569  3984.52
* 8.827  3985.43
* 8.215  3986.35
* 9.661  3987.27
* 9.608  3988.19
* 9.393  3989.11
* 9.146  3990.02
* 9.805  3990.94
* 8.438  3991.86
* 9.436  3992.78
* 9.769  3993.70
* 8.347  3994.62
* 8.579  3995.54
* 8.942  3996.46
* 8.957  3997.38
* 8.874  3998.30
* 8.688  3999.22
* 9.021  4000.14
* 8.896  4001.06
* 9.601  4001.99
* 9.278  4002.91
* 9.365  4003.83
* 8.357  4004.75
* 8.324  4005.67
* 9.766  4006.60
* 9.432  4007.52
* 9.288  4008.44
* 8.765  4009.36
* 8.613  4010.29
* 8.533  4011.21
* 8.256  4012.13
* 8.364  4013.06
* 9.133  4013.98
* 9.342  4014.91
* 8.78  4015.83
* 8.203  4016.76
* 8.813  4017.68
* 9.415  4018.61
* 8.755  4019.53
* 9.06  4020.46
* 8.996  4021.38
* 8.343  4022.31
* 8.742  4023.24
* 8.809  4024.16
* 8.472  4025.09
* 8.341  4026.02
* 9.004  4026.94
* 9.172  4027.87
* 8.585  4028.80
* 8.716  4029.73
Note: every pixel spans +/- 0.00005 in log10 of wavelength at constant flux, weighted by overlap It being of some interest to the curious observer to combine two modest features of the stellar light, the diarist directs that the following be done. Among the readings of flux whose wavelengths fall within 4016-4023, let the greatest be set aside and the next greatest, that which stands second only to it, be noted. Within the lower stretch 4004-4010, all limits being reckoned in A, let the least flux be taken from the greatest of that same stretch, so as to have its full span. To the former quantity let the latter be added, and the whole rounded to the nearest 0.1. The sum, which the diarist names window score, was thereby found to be 10.5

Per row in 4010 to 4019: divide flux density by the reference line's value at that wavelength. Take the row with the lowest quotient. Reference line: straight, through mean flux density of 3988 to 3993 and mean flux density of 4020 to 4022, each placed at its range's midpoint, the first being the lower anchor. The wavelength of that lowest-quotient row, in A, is 4016.76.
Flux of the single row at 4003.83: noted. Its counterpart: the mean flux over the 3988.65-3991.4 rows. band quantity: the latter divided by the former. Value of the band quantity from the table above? 1.01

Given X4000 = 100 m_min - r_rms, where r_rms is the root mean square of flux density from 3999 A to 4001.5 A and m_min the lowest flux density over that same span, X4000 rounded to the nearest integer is 860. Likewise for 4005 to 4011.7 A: 823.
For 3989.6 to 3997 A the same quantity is 826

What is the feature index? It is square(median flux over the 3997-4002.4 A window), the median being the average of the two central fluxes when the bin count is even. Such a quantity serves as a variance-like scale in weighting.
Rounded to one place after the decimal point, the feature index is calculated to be 79.7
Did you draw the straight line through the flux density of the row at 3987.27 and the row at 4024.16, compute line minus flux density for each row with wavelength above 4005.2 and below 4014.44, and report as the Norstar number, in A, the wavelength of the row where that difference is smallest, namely 4006.60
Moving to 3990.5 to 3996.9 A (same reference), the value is 3993.70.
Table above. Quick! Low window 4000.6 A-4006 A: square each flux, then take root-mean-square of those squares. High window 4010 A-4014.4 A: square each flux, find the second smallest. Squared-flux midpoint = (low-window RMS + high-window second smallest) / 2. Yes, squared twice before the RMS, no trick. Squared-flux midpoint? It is 75.6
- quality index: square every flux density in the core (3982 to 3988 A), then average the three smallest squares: 72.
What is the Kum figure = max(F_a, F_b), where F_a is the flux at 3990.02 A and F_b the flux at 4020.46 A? 9.15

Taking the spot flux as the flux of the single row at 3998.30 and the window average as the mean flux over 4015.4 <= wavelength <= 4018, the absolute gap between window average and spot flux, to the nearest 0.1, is 0.3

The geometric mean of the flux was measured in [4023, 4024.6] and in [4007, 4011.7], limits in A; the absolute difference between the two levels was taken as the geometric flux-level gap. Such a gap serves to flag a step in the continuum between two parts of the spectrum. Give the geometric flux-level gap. 0.14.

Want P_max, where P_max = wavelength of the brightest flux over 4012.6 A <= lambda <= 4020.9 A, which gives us 4018.61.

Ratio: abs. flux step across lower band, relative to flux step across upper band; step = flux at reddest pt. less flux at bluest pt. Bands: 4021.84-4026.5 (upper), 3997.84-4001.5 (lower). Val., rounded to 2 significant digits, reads -11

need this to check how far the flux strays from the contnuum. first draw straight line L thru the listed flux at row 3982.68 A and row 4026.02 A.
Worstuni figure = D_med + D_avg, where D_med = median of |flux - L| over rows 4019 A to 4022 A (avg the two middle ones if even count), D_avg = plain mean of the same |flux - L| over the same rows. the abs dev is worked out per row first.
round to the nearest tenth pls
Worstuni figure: 1.2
